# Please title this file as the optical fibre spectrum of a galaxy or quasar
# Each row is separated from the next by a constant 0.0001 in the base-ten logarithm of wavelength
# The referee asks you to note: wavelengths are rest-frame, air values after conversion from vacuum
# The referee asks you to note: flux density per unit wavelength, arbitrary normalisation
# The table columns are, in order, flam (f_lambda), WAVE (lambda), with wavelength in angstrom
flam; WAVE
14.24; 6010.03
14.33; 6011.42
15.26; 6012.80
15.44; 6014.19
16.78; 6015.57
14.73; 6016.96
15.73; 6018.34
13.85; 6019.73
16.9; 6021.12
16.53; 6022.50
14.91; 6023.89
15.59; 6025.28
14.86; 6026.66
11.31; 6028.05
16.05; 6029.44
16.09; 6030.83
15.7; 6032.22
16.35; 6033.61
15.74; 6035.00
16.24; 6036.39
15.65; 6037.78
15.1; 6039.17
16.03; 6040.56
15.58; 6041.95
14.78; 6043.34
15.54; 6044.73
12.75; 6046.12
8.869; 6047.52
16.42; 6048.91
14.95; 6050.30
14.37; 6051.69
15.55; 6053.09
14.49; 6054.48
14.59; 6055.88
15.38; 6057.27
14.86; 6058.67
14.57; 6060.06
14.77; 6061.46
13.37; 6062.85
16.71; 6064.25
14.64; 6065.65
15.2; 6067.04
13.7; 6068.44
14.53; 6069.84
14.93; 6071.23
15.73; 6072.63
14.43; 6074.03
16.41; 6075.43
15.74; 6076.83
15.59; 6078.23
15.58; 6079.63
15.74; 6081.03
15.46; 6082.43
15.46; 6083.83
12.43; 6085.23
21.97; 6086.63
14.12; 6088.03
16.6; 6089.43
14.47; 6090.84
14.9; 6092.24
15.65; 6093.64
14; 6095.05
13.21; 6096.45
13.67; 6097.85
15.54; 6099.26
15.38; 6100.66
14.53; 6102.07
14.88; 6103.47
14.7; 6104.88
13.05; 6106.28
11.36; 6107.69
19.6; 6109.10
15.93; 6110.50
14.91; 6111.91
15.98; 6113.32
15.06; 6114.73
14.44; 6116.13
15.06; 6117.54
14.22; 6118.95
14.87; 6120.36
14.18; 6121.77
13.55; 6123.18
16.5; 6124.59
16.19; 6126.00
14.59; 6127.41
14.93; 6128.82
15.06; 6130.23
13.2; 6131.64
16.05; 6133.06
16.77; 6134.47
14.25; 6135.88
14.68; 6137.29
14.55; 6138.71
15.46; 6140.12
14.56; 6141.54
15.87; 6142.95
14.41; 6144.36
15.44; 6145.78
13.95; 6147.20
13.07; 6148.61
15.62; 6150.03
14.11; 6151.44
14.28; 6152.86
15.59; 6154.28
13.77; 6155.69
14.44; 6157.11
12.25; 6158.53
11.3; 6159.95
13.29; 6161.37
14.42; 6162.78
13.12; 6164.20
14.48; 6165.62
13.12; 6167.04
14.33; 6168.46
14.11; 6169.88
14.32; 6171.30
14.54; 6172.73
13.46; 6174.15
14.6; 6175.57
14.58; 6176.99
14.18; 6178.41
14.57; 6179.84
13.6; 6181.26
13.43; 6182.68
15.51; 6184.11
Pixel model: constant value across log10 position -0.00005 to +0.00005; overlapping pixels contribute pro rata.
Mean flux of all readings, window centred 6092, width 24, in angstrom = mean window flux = 15.2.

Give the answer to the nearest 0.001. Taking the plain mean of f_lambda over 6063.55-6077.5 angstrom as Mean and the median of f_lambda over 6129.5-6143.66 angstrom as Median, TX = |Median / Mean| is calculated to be 0.978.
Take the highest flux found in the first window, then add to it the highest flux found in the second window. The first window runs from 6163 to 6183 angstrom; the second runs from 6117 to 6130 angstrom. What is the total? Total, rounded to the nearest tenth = 31.1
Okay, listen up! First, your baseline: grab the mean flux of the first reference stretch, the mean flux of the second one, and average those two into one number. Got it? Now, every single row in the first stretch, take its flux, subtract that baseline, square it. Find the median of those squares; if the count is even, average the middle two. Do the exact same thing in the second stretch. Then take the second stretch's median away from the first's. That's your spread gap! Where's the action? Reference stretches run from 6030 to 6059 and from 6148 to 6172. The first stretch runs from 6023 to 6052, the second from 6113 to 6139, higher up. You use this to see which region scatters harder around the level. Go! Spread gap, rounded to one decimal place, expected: 1.2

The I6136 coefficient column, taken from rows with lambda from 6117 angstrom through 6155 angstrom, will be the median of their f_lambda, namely 14.7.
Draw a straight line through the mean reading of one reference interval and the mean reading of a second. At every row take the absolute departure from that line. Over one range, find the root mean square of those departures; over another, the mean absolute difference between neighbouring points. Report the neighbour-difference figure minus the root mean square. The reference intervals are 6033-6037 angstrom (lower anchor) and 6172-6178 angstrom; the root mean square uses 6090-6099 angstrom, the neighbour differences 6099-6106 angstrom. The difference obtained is -0.97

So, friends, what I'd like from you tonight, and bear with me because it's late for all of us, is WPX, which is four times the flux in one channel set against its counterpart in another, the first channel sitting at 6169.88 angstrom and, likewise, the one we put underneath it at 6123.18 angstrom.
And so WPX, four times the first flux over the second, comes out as 4.17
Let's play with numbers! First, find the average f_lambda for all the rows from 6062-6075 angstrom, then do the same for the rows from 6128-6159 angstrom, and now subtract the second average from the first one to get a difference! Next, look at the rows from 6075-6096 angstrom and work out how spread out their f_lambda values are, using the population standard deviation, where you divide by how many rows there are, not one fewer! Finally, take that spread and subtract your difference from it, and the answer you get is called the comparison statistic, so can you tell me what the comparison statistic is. 1.8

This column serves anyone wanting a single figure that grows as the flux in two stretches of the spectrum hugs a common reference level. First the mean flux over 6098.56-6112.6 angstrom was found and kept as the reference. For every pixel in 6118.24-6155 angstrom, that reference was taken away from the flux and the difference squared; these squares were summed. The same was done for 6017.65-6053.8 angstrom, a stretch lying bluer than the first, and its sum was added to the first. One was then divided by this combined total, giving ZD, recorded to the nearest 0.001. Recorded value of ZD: 0.010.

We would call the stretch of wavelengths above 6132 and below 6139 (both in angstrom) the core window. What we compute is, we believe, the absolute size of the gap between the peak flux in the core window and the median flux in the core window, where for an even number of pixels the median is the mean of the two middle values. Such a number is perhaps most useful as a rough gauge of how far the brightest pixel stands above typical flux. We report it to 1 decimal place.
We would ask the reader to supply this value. 2.1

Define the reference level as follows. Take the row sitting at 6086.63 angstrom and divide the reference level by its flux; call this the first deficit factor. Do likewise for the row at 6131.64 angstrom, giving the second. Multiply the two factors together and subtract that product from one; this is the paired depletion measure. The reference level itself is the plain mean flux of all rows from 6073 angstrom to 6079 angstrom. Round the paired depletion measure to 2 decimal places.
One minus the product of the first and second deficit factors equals 0.17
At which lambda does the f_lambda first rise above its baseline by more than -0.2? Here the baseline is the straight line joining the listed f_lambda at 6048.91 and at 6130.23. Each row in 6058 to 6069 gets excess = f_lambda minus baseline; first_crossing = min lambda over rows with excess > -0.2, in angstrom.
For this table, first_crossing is 6064.25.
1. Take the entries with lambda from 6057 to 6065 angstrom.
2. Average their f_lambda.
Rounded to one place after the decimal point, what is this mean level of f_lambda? 14.9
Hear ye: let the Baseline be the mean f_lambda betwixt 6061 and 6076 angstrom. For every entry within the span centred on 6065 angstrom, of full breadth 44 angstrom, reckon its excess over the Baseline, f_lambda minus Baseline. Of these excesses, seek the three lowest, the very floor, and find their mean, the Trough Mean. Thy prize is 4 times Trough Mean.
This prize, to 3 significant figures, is -14.4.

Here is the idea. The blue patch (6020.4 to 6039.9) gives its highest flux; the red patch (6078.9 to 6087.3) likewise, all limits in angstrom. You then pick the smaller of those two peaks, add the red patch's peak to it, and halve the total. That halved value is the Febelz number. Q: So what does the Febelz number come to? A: 19.4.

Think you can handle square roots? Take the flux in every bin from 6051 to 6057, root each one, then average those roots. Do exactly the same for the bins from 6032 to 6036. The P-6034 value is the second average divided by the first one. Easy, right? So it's 1.04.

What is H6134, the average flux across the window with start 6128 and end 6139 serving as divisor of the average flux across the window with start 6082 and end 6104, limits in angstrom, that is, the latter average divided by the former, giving 1.01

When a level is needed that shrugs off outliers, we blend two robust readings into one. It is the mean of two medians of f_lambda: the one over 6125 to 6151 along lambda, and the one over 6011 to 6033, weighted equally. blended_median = 15.2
